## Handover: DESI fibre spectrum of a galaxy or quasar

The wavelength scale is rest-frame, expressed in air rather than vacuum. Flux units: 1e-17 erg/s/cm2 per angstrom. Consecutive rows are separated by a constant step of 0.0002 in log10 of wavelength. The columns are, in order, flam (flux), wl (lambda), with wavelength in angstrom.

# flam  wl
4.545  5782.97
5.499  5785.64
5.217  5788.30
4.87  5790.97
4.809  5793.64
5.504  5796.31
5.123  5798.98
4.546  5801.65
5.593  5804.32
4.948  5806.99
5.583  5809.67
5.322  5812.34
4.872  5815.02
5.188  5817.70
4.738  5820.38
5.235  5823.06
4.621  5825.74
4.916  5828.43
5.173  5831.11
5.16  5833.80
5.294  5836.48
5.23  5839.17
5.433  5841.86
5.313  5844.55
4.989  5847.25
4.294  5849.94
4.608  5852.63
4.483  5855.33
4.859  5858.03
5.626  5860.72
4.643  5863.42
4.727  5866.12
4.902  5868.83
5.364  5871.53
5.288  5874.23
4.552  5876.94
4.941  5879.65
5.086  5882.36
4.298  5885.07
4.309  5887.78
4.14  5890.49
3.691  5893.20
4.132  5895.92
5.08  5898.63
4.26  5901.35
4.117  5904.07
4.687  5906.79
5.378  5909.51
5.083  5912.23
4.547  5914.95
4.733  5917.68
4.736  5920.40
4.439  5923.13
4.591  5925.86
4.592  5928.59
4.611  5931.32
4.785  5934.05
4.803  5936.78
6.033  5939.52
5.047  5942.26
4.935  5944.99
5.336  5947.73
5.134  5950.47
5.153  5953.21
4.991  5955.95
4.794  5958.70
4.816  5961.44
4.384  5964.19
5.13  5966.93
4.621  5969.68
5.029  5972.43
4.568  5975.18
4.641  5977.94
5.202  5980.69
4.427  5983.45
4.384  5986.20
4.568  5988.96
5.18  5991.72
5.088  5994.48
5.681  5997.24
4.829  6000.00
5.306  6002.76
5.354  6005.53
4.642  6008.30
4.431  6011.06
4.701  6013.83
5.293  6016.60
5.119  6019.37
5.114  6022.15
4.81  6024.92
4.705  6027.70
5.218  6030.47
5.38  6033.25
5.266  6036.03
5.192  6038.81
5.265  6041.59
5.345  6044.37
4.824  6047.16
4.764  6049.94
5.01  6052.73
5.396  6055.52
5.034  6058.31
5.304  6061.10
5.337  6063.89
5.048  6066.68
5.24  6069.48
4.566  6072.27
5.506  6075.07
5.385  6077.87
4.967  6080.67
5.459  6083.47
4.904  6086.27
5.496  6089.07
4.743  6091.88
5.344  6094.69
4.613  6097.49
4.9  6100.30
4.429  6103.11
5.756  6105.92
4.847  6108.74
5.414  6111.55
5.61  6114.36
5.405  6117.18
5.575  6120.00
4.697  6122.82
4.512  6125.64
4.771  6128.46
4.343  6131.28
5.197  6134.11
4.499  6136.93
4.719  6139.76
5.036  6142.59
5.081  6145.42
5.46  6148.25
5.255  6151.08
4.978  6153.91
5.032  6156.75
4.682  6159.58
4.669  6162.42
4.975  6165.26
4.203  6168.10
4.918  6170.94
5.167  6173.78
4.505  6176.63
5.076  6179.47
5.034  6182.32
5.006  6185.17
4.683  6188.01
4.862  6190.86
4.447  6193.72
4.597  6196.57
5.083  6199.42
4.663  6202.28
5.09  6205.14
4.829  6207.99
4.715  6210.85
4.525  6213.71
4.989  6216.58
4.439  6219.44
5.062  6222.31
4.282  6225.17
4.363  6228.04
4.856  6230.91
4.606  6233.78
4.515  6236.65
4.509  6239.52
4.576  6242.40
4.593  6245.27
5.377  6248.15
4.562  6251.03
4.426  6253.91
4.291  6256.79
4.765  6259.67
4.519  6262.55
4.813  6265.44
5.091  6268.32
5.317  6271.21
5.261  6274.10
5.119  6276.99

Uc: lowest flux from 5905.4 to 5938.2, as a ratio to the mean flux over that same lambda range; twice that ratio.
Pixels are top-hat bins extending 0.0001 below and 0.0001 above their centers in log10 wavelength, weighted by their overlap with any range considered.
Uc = 1.87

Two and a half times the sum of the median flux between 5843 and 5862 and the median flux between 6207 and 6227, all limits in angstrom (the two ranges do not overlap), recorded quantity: 23.9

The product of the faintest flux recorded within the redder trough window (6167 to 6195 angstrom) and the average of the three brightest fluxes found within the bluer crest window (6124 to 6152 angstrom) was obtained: 22.3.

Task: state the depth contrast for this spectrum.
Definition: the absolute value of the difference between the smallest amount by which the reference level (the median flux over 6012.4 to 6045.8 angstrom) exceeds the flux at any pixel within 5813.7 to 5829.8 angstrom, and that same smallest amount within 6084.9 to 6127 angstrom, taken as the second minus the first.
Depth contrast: 0.52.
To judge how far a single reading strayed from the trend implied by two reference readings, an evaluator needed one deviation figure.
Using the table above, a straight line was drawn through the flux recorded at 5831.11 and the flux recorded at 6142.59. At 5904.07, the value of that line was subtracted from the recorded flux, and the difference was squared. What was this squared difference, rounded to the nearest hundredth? 1.05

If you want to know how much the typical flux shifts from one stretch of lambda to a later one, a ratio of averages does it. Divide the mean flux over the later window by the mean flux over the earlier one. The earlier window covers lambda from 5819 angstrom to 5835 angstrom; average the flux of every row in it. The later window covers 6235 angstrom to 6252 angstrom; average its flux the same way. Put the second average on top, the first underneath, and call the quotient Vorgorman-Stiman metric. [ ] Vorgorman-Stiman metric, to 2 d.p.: 0.94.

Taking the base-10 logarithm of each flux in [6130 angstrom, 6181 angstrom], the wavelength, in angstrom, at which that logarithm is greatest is 6148.25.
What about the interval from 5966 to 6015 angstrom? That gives 5997.24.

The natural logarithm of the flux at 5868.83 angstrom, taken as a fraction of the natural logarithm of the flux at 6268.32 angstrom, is 0.98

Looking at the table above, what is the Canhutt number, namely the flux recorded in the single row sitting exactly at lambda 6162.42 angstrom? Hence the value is 4.669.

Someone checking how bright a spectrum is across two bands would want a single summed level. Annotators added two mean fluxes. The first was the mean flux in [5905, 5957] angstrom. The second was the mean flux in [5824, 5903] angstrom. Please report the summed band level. 9.73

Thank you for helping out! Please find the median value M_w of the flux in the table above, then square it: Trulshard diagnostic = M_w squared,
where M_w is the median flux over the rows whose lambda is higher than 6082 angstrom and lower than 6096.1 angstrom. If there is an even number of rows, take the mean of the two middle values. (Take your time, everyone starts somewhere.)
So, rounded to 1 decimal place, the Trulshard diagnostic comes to 28.6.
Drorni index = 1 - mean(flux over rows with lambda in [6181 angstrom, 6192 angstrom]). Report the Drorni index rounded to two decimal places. -3.90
